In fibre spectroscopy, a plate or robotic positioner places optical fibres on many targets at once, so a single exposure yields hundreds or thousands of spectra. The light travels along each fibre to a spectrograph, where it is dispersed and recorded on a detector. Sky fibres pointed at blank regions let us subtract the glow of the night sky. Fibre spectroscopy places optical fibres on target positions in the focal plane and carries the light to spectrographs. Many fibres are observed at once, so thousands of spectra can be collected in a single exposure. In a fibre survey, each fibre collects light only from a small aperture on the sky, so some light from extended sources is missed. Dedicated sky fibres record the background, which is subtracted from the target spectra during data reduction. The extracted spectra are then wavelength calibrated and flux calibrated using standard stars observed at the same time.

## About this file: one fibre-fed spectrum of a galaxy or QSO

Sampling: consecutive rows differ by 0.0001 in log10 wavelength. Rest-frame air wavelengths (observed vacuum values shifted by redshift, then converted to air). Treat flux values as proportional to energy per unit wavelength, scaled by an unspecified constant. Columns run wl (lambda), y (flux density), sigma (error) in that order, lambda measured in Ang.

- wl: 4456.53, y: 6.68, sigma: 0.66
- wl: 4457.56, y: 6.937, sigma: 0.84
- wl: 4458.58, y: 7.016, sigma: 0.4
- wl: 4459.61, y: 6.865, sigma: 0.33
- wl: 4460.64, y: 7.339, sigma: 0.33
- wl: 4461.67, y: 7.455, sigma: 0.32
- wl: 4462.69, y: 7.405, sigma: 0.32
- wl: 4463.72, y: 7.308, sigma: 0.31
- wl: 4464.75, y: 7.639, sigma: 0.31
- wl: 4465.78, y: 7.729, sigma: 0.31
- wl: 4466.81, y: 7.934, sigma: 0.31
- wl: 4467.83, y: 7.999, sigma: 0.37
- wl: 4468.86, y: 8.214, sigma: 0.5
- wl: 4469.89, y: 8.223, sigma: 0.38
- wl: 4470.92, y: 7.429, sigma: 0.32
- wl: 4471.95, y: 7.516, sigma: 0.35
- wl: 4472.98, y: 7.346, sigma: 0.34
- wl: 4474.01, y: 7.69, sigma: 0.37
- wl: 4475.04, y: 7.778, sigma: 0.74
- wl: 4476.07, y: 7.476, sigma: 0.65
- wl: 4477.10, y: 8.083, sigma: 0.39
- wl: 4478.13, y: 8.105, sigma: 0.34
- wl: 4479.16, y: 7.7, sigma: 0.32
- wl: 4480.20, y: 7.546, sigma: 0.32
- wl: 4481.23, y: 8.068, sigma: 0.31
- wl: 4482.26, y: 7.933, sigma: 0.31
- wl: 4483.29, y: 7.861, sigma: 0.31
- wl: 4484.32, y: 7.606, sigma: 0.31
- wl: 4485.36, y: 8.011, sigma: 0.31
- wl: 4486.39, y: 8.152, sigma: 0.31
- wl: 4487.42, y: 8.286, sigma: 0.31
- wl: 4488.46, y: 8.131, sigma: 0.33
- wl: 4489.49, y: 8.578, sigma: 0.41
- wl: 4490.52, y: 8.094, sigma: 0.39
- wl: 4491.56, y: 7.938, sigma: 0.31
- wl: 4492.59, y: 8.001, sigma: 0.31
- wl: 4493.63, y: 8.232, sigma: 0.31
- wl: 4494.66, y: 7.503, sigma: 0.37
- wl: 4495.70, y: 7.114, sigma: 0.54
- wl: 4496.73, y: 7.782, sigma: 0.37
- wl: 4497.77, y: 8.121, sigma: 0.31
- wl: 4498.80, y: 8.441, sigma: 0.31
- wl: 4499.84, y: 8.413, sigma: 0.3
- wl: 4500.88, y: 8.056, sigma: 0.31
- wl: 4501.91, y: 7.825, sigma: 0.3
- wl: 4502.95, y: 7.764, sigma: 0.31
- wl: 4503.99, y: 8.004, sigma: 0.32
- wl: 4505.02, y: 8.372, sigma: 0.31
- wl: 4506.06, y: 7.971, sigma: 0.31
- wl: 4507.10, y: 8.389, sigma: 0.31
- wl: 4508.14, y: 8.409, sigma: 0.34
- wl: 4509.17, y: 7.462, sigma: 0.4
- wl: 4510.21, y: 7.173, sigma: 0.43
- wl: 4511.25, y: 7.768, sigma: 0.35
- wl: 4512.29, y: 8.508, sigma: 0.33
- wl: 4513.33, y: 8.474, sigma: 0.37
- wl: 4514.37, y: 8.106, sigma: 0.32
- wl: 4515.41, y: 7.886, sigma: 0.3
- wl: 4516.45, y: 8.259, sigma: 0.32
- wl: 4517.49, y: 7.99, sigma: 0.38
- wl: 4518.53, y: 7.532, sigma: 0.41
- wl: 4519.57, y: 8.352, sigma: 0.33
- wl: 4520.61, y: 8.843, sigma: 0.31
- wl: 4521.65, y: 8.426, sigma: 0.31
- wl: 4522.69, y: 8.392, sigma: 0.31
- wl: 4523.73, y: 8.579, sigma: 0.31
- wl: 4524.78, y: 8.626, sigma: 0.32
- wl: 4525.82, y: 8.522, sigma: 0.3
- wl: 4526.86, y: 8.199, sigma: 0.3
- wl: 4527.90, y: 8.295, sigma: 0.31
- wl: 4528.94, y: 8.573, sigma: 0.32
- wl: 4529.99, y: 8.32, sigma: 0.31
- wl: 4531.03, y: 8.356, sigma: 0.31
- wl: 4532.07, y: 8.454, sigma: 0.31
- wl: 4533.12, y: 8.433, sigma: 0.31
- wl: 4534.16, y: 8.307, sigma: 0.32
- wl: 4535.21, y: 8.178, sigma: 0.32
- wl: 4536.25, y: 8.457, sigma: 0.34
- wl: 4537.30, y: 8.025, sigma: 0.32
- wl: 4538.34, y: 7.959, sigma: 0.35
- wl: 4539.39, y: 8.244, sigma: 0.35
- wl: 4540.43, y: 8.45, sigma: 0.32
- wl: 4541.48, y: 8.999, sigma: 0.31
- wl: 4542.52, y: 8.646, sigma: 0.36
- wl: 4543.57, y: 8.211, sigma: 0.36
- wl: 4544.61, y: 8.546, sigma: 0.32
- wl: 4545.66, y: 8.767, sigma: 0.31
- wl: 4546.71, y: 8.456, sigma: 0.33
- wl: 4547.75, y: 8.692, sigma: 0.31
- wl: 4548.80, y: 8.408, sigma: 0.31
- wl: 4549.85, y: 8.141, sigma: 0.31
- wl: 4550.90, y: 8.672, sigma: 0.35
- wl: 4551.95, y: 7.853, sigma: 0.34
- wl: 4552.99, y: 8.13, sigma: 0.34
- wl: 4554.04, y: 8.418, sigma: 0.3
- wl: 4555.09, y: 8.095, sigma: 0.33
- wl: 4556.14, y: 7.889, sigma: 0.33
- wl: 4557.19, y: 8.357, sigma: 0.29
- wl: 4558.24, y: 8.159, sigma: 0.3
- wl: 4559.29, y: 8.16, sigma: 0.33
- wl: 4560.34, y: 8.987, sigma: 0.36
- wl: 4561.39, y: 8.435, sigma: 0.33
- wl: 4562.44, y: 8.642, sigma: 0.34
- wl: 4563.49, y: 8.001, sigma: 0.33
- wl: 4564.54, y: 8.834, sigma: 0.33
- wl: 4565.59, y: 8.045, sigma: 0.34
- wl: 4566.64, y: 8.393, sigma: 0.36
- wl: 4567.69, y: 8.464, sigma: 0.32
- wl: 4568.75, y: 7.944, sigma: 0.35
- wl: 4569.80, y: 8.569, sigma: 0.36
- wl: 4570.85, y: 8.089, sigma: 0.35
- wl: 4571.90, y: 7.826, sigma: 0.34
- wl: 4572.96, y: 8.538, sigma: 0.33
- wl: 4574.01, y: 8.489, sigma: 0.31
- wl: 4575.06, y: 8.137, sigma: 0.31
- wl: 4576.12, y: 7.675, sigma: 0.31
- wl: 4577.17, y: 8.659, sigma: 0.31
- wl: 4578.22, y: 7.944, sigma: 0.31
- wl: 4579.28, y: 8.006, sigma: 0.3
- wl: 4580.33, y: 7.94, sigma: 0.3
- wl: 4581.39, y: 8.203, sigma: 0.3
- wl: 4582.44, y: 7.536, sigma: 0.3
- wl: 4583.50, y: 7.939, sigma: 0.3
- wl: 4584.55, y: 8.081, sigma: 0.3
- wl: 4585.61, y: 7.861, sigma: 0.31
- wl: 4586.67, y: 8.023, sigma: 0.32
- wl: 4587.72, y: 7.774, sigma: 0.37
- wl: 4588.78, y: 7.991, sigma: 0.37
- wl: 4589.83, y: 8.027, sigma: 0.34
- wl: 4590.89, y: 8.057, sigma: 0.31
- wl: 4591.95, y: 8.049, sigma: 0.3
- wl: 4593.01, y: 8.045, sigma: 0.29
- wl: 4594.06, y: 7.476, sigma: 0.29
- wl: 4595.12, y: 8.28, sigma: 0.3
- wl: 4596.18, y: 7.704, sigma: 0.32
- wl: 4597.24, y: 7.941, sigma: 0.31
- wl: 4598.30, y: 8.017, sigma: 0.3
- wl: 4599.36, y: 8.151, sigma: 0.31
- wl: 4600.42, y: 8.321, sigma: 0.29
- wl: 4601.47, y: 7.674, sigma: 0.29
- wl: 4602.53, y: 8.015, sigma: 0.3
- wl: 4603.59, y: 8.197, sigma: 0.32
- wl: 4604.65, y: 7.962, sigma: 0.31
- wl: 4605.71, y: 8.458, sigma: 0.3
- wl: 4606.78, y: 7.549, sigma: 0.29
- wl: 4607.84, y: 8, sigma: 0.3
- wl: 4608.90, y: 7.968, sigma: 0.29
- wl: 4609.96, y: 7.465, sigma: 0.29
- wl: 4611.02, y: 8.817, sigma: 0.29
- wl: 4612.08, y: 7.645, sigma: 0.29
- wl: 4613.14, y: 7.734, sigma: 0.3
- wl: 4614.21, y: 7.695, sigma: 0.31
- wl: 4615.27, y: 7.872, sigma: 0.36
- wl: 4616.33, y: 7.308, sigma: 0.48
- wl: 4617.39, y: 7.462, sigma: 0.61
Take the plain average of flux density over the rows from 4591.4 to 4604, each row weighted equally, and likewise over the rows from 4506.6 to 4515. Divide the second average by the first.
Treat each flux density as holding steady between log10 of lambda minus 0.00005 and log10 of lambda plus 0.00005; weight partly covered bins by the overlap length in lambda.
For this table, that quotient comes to 1.01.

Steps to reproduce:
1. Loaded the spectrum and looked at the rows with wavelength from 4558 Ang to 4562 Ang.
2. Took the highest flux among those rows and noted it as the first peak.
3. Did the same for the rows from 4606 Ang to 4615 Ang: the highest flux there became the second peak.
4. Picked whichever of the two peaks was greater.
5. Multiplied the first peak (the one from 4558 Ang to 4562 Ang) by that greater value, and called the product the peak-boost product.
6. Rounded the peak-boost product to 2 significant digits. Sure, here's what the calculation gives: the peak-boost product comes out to 81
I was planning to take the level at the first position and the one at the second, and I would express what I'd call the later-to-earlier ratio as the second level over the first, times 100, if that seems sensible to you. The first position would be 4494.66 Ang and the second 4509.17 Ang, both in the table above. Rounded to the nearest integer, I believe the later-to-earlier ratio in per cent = 99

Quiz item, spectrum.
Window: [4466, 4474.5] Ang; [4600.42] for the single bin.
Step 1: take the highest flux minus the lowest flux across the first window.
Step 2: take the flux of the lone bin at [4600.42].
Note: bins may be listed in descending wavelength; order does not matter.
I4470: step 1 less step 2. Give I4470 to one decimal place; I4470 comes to -7.4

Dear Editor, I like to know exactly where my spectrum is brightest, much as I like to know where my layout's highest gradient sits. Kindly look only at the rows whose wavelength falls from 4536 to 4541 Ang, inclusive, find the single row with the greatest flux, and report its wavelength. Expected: 4536.25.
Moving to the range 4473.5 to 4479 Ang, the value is 4478.13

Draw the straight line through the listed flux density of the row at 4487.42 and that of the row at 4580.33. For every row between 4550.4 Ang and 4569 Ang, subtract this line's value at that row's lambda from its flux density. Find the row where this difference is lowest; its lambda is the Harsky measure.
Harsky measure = 4551.95 Ang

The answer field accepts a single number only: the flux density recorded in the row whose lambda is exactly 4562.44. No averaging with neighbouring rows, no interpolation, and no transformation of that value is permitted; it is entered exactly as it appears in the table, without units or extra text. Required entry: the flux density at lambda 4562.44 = 8.642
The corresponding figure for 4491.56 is 7.938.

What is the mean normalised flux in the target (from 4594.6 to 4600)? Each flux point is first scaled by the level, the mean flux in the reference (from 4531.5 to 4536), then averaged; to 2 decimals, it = 0.96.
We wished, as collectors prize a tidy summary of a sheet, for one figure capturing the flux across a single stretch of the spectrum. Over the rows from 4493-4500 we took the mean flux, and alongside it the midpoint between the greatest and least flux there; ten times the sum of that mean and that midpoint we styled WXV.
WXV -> 157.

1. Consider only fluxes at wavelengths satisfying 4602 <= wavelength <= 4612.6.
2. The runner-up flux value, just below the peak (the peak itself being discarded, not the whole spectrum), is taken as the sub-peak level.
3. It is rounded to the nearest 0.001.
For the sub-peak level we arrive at 8.458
